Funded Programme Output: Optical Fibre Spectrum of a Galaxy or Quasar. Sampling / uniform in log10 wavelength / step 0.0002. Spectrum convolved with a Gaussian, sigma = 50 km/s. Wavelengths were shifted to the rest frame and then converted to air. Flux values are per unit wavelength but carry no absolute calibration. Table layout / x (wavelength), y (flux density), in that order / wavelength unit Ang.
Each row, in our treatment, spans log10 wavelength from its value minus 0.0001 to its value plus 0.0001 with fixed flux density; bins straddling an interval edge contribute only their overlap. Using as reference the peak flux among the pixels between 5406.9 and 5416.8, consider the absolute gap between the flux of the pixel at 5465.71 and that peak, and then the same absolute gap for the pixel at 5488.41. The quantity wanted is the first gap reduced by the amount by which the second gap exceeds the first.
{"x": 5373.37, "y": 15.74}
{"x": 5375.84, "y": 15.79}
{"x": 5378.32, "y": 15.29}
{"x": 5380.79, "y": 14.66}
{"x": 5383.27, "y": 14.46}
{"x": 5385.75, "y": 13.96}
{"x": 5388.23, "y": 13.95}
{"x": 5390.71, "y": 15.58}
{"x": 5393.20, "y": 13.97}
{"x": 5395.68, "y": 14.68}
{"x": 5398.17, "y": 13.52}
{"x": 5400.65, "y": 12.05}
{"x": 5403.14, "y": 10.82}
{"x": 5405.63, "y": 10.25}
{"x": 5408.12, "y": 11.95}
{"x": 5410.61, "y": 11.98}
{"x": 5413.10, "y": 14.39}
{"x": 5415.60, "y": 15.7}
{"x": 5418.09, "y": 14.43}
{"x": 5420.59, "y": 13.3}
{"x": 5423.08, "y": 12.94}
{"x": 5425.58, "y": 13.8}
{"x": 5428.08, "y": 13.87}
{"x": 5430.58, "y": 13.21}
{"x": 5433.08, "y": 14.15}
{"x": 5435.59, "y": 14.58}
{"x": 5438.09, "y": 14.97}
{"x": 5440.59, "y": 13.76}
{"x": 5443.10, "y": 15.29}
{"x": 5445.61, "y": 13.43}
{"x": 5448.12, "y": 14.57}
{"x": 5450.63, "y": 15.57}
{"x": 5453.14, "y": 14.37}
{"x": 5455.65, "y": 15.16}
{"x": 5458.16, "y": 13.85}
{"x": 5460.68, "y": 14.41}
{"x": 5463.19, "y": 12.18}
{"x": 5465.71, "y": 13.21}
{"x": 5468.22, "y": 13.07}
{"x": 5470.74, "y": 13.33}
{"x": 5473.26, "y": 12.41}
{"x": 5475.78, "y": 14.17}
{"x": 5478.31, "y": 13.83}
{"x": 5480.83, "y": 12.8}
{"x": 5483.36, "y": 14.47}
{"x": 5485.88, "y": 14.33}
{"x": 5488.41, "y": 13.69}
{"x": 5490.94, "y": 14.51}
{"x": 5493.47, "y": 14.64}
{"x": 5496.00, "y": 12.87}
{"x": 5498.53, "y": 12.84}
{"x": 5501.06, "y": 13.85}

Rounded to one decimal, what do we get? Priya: 3.0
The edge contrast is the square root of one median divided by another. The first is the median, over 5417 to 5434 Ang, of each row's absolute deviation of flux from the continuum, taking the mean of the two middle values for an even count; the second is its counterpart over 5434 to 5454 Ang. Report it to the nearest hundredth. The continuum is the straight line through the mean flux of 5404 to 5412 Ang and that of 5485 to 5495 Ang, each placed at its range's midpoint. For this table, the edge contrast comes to 0.94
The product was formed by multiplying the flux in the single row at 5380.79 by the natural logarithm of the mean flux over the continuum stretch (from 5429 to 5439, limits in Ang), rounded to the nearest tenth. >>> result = 38.9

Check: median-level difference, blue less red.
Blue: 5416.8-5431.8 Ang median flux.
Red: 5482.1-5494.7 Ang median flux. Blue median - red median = -0.9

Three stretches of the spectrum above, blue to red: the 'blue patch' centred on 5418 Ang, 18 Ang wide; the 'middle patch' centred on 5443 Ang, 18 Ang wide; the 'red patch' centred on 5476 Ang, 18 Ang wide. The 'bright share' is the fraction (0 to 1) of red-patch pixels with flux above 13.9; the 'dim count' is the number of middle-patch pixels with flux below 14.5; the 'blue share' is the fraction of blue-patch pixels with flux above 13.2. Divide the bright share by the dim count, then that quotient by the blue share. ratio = 0.20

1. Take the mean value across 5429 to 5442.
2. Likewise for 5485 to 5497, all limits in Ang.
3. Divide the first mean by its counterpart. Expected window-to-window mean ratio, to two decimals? 1.01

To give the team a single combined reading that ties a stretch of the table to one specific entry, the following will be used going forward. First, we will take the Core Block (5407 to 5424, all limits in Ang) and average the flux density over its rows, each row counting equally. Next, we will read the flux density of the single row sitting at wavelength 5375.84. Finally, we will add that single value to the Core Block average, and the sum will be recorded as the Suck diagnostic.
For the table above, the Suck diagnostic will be 29.3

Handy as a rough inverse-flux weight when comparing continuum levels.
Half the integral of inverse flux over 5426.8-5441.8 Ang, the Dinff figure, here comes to 0.53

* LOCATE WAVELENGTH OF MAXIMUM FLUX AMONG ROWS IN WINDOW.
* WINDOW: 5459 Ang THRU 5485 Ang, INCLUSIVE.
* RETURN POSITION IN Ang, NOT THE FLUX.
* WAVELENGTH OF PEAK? 5483.36 Ang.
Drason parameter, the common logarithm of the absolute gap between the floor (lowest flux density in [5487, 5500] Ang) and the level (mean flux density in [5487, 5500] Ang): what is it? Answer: -0.06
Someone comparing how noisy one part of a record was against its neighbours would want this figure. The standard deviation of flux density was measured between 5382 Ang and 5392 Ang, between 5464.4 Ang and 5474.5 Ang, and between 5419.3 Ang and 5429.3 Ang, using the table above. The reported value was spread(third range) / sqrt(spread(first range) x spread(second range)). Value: 0.78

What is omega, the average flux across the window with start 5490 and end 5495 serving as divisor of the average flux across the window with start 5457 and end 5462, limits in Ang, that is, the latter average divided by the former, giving 0.97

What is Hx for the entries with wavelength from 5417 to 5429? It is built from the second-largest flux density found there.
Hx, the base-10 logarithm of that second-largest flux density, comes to 1.14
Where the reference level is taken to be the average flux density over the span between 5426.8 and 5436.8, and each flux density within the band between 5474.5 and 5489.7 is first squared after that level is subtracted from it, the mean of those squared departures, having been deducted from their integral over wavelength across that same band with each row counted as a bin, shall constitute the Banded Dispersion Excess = 4.4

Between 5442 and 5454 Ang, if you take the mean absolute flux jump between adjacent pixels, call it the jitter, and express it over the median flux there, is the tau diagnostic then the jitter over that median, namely 0.09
